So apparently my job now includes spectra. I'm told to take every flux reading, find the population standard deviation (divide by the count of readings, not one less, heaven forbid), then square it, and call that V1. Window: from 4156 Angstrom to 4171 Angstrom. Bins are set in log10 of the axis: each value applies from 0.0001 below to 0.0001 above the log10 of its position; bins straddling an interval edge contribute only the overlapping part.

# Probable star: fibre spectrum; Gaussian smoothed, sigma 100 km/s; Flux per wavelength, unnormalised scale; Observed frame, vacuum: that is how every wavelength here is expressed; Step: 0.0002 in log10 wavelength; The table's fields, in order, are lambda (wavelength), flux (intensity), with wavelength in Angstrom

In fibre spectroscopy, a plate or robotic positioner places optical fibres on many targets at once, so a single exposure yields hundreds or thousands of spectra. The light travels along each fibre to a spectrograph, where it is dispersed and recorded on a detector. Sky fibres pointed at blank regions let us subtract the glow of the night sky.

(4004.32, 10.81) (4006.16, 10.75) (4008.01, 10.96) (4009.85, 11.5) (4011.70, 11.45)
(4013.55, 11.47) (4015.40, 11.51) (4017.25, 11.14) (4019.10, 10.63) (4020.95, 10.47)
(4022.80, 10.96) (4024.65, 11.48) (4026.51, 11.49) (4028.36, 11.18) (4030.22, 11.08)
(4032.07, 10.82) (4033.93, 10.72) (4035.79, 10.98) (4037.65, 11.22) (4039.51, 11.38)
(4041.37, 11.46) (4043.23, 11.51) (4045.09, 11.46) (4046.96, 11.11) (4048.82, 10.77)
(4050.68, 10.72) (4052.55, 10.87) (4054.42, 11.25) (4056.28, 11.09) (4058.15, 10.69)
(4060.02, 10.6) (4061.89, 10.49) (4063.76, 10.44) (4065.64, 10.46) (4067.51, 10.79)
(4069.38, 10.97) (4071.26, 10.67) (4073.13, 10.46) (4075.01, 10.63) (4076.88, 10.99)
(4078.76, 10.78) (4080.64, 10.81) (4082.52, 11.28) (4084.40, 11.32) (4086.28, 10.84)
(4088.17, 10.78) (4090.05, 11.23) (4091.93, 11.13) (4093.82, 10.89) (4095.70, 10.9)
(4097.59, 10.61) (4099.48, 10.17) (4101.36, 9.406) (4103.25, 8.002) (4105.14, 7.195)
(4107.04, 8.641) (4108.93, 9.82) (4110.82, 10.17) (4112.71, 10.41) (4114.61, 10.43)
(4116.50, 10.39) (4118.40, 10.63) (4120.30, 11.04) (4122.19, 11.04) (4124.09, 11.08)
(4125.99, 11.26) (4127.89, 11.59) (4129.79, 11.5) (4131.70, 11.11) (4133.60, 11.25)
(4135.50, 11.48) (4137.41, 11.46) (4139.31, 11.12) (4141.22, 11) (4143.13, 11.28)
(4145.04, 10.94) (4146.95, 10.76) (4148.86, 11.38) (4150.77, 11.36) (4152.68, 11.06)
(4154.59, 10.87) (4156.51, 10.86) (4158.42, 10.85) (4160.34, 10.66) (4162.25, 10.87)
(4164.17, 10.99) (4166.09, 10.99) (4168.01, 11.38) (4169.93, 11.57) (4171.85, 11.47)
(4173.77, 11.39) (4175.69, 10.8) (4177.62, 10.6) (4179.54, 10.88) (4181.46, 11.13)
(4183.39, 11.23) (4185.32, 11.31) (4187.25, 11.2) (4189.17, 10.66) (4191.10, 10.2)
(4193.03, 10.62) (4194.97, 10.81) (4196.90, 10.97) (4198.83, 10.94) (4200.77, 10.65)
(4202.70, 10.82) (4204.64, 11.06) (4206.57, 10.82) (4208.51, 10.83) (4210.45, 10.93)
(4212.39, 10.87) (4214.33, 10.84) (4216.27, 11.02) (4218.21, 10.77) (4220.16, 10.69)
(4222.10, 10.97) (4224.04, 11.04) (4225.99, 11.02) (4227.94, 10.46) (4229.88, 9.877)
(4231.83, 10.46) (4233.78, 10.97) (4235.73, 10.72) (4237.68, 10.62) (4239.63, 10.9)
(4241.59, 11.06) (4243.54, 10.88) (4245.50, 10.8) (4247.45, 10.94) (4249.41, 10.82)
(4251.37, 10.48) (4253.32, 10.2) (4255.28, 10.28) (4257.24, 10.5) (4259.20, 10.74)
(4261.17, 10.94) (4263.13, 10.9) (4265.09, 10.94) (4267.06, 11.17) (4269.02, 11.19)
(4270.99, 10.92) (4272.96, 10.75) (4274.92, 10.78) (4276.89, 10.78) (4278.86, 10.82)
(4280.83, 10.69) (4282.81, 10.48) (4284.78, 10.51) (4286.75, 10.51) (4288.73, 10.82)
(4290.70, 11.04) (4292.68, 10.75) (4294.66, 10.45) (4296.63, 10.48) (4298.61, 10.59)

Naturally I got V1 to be 0.08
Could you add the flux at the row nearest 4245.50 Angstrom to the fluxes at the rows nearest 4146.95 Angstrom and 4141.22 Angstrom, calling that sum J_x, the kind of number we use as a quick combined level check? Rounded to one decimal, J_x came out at 32.6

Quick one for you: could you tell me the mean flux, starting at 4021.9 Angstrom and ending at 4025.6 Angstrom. 11.2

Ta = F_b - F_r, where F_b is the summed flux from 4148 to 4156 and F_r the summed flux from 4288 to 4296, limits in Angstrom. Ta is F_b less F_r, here 1.6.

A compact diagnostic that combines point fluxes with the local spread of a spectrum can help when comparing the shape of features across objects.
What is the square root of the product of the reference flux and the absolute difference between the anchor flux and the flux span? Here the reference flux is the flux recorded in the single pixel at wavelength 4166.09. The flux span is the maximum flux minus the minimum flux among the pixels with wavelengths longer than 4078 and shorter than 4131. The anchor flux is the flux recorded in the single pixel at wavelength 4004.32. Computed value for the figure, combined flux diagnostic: 8.4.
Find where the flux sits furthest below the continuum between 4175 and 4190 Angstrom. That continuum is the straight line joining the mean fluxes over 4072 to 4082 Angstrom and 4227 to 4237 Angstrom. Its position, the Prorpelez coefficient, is 4177.62 Angstrom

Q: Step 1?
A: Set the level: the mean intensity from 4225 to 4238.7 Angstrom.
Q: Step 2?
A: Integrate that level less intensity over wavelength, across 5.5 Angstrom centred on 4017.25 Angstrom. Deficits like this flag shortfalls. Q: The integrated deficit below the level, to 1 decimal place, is -2.8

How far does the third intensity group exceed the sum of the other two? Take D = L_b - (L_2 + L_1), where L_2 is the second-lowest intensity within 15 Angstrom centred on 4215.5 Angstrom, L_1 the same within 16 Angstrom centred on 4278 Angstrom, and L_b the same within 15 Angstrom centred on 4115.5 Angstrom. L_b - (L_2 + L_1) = -11.1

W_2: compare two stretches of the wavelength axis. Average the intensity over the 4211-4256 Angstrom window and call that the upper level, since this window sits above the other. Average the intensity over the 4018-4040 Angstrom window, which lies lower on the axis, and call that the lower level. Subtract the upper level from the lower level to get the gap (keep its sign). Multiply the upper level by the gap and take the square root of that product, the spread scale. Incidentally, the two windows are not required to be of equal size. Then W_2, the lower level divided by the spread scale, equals 6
